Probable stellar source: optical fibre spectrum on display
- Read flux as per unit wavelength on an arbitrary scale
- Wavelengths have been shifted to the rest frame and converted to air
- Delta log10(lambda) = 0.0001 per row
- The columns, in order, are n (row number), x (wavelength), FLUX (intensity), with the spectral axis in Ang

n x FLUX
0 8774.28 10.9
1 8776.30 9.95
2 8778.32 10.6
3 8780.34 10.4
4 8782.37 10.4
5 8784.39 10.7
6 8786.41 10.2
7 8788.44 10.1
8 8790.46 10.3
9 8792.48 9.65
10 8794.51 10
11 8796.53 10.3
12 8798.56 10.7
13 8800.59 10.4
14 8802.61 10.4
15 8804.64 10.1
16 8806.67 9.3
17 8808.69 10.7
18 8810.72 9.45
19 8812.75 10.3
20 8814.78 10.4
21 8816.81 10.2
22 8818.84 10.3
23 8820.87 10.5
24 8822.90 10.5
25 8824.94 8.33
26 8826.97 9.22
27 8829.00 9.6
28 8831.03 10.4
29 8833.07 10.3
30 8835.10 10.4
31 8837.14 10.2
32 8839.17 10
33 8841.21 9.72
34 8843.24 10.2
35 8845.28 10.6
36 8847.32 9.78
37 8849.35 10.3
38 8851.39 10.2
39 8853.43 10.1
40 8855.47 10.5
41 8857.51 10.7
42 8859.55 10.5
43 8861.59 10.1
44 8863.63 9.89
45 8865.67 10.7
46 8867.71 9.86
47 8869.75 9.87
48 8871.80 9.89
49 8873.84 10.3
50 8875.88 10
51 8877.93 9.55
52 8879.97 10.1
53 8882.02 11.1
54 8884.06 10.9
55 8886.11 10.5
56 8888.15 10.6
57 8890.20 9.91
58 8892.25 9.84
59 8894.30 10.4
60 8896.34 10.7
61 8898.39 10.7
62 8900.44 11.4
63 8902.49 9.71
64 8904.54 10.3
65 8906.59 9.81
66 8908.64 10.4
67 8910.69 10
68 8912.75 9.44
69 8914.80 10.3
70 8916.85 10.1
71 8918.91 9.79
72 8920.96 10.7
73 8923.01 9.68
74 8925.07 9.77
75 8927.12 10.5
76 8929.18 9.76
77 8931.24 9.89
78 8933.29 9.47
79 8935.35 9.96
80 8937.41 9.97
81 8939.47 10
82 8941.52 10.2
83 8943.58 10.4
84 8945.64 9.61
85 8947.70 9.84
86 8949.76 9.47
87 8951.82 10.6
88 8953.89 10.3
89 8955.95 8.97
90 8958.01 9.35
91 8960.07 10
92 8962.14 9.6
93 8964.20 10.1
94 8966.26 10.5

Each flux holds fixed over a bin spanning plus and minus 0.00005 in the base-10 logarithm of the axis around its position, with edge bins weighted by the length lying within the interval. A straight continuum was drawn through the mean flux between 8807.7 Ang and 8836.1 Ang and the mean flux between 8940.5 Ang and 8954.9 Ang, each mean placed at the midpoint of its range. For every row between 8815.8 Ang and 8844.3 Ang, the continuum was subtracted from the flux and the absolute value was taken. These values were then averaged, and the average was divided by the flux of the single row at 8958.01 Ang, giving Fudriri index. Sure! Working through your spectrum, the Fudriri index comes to 0.046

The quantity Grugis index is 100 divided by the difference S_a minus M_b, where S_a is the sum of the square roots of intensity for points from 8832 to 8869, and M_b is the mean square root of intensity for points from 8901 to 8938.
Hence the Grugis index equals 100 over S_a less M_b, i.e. 1.84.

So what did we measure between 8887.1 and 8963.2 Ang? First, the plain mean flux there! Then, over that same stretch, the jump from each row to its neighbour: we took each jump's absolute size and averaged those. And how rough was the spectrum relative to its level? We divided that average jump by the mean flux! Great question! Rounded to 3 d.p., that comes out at 0.051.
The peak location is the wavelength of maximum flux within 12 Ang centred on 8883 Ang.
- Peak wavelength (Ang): 8882.02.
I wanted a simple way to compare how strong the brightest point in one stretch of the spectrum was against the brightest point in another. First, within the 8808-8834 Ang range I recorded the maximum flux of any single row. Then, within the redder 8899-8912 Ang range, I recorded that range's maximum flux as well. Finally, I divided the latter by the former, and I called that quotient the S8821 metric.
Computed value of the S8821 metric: 1.065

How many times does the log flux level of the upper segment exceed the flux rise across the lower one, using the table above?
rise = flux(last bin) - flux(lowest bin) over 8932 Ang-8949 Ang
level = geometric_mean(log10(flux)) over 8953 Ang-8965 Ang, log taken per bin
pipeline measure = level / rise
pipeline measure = 2.7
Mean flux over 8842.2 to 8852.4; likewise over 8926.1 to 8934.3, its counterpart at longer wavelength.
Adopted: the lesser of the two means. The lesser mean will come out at 9.9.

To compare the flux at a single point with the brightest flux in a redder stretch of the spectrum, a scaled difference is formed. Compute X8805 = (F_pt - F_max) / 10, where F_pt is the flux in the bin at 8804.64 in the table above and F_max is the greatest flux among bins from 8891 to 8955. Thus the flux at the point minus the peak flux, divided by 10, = -0.13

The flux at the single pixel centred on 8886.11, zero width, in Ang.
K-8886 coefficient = 10.5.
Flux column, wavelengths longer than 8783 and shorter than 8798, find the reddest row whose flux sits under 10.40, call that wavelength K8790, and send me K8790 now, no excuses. 8796.53 Ang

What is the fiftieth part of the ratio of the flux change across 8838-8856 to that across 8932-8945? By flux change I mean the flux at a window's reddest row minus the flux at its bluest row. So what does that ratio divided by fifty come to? 0.011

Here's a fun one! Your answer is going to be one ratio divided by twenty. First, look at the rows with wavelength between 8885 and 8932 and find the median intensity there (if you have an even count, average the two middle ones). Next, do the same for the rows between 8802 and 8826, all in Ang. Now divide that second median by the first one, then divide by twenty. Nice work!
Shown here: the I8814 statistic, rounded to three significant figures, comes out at 0.0510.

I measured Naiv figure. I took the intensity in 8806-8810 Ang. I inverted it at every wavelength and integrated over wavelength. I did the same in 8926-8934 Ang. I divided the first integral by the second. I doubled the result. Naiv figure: 1.0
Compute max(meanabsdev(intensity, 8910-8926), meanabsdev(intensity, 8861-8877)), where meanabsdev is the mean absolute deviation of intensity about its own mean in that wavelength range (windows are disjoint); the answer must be 0.30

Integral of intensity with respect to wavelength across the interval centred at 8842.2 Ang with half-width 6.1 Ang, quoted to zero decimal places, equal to 123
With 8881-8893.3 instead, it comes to 129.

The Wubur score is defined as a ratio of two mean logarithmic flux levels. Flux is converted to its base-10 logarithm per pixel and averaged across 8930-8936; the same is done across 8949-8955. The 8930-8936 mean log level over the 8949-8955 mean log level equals 0.99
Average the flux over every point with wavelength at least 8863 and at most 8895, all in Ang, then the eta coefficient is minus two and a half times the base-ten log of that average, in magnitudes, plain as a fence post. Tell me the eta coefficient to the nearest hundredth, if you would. -2.52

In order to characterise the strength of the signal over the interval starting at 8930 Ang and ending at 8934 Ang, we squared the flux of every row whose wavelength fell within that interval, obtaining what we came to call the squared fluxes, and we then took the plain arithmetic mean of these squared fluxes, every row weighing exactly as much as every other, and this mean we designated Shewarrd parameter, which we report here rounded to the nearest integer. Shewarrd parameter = 94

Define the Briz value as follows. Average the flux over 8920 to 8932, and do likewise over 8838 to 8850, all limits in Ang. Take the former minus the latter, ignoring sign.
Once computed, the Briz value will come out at 0.05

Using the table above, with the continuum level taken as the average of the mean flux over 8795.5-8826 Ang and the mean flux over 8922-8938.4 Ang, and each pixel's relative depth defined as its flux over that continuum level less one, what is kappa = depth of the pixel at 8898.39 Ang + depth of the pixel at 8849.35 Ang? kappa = 0.10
